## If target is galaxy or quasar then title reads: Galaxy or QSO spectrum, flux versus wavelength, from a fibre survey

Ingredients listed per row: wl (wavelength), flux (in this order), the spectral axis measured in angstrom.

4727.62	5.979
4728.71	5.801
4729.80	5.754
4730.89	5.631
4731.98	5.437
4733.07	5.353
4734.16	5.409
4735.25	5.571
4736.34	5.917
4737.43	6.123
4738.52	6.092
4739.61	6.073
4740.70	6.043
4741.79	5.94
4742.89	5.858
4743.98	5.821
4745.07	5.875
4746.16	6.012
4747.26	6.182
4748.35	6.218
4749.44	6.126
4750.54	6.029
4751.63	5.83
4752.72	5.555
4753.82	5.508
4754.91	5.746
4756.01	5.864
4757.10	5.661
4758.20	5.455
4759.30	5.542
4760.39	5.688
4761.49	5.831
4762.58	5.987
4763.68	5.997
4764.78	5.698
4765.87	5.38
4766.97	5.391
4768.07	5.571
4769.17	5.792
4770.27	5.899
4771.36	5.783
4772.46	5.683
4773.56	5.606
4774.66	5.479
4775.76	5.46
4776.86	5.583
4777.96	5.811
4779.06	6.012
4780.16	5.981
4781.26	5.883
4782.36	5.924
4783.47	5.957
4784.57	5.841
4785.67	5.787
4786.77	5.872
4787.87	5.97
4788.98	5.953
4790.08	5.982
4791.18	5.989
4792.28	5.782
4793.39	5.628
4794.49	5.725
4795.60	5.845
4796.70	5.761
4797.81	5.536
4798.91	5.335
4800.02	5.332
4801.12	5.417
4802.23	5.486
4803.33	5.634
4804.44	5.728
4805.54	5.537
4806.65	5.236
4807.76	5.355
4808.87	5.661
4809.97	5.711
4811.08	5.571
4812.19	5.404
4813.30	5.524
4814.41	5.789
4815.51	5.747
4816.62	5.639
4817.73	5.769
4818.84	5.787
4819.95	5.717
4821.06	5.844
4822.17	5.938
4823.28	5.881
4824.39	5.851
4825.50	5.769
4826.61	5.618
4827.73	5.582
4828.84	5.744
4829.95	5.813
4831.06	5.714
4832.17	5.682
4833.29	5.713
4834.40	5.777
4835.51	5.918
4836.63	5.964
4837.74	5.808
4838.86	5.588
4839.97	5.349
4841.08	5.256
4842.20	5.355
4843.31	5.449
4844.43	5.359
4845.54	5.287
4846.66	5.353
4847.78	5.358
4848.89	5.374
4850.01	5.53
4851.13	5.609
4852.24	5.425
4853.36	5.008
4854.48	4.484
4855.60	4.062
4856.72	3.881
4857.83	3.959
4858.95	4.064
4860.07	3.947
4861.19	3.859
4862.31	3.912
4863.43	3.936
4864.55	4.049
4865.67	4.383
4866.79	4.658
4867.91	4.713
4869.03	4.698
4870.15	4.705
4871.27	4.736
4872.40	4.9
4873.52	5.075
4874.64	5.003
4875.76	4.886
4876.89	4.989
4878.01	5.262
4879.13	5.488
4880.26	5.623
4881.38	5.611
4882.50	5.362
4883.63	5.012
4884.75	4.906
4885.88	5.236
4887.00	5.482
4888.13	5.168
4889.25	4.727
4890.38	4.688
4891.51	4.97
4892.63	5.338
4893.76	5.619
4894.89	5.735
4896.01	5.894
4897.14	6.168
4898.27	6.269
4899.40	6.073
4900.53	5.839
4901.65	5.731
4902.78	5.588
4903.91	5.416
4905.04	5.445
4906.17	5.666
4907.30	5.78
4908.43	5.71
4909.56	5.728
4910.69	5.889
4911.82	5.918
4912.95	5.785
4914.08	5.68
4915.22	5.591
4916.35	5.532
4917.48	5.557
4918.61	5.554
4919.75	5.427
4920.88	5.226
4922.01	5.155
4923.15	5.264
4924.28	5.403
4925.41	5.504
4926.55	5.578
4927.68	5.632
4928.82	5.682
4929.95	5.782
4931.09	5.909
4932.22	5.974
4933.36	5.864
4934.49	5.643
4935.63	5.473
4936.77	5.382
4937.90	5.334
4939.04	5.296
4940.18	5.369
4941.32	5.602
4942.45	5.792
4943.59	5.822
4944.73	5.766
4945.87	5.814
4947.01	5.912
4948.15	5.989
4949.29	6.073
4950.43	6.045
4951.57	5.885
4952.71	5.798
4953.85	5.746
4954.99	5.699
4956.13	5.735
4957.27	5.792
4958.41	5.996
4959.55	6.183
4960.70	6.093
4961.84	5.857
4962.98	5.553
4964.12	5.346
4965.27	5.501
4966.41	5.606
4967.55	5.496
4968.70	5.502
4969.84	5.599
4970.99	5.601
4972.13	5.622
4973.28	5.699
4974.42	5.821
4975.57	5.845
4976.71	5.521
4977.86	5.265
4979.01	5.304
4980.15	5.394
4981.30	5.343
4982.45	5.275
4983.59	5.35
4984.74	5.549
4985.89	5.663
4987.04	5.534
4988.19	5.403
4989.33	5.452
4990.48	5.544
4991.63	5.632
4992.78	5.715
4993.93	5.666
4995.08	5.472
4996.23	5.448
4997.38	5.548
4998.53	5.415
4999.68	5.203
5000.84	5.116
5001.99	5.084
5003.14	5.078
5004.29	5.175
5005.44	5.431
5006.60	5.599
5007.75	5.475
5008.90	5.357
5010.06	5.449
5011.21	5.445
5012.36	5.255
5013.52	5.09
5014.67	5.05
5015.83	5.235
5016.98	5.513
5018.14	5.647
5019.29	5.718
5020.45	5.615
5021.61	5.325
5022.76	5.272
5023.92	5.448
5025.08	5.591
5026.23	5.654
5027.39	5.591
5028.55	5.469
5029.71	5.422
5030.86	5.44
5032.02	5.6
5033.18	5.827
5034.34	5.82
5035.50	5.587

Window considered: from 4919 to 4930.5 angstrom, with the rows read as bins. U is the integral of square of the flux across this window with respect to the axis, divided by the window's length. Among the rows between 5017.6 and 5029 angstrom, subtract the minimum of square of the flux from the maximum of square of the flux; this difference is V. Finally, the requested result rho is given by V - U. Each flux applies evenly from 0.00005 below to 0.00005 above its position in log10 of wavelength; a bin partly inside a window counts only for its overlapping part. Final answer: -25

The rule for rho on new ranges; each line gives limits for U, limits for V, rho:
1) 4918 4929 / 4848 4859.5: -13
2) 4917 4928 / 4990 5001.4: -23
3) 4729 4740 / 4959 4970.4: -23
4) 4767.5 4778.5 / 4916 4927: -28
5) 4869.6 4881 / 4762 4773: -19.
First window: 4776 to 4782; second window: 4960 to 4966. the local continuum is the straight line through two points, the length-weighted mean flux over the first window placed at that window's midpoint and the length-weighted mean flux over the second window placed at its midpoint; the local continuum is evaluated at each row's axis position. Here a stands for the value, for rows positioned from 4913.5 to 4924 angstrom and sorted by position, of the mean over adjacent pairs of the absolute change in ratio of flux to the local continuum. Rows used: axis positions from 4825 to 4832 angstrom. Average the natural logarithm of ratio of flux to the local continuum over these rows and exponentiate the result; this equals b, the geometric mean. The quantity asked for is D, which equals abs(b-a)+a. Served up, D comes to 0.98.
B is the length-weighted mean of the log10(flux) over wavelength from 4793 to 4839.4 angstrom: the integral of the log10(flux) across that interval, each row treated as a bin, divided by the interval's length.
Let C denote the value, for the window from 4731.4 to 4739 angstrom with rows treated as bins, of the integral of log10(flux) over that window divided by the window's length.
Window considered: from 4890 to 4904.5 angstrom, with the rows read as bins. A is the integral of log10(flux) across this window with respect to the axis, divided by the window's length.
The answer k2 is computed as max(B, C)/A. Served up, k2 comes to 1.01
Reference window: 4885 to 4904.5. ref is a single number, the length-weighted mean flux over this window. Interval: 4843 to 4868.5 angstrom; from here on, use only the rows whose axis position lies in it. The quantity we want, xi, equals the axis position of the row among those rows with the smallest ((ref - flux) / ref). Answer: 4851.13 angstrom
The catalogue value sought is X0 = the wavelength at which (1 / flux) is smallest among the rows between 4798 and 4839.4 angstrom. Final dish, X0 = 4836.63 angstrom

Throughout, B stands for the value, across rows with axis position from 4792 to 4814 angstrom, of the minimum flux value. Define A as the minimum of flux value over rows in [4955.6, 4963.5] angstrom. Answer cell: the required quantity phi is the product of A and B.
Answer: 29.1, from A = 5.553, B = 5.236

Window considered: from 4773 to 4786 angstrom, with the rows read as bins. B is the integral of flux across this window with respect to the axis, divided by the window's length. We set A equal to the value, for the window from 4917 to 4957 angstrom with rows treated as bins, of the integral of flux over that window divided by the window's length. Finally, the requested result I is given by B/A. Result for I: 1.02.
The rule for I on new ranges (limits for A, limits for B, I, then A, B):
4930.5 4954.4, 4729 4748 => 1.02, 5.74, 5.83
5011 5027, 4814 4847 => 1.05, 5.42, 5.67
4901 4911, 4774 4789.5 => 1.03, 5.66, 5.82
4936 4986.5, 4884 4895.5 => 0.92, 5.65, 5.19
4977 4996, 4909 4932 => 1.02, 5.47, 5.60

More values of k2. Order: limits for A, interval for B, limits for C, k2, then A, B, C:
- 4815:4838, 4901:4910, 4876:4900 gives 0.99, 0.761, 0.751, 0.731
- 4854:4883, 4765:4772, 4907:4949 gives 1.14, 0.662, 0.752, 0.750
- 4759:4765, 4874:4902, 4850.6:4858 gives 0.96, 0.764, 0.731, 0.665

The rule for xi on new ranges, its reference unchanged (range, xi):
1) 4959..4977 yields 4959.55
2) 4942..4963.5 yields 4959.55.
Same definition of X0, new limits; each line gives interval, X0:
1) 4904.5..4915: 4911.82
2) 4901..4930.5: 4911.82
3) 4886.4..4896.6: 4896.01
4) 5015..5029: 5019.29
